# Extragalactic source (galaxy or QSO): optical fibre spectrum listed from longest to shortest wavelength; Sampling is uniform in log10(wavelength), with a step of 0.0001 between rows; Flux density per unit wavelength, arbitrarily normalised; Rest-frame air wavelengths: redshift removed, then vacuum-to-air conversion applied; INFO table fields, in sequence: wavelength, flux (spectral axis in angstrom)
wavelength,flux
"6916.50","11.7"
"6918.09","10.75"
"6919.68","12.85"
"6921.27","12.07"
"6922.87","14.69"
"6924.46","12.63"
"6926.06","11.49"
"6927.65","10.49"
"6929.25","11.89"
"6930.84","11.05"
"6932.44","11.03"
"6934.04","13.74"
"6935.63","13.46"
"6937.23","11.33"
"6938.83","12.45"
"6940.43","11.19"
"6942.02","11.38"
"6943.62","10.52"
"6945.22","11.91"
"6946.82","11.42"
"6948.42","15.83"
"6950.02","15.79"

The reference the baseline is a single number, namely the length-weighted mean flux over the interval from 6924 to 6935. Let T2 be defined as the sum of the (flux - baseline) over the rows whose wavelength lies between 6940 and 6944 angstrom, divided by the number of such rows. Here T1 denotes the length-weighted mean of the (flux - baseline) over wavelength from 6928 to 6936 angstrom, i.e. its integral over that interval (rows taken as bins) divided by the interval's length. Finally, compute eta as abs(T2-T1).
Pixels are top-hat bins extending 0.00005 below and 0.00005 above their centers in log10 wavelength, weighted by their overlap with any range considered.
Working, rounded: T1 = 0.3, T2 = -0.7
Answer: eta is 1.0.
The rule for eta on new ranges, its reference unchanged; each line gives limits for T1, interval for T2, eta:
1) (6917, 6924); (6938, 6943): 0.9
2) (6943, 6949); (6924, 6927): 0.3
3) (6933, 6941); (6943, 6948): 1.1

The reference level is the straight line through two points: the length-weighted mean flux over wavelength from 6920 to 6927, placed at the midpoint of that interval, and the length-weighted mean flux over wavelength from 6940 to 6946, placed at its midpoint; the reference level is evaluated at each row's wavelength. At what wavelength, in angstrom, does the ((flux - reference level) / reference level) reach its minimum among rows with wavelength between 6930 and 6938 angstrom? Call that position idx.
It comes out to 6930.84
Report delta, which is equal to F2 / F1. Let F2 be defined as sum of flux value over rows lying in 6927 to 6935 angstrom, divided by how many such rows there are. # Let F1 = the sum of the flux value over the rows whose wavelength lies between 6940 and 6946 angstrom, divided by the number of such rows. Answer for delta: 1.03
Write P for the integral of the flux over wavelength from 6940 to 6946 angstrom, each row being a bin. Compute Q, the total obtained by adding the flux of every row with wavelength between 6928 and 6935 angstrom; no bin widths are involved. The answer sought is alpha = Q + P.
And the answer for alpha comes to 115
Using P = 67.6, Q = 47.7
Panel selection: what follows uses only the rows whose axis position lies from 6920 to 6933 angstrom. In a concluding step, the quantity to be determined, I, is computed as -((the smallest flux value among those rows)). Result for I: -10.5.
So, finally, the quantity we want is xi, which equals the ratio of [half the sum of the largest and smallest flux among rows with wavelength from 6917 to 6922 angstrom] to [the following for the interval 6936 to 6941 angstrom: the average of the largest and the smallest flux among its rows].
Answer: 1.00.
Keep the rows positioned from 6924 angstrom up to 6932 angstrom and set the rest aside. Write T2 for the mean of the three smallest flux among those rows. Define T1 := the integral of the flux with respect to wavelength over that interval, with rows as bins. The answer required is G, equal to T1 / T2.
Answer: 8.3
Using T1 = 91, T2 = 11.0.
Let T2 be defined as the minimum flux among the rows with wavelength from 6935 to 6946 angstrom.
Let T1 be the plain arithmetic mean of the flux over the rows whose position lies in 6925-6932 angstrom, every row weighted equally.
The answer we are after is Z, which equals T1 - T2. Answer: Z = 0.7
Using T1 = 11.2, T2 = 10.52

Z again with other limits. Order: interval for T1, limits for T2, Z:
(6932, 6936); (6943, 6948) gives 2.2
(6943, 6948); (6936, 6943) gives 0.1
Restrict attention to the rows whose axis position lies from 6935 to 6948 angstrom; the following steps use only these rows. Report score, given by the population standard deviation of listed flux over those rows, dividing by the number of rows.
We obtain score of 0.84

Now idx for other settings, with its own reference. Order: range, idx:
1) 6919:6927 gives 6926.06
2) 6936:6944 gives 6943.62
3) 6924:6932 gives 6927.65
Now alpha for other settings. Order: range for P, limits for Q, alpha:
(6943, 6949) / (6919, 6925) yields 126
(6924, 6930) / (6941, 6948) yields 115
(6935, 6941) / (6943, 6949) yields 122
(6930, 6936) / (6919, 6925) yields 126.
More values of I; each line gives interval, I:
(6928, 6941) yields -11.0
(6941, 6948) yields -10.5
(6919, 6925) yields -12.1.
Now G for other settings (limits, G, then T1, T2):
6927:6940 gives 14.3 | 155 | 10.9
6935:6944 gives 9.6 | 106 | 11.0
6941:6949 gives 8.7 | 97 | 11.1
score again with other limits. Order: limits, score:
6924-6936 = 1.11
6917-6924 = 1.43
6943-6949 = 2.03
